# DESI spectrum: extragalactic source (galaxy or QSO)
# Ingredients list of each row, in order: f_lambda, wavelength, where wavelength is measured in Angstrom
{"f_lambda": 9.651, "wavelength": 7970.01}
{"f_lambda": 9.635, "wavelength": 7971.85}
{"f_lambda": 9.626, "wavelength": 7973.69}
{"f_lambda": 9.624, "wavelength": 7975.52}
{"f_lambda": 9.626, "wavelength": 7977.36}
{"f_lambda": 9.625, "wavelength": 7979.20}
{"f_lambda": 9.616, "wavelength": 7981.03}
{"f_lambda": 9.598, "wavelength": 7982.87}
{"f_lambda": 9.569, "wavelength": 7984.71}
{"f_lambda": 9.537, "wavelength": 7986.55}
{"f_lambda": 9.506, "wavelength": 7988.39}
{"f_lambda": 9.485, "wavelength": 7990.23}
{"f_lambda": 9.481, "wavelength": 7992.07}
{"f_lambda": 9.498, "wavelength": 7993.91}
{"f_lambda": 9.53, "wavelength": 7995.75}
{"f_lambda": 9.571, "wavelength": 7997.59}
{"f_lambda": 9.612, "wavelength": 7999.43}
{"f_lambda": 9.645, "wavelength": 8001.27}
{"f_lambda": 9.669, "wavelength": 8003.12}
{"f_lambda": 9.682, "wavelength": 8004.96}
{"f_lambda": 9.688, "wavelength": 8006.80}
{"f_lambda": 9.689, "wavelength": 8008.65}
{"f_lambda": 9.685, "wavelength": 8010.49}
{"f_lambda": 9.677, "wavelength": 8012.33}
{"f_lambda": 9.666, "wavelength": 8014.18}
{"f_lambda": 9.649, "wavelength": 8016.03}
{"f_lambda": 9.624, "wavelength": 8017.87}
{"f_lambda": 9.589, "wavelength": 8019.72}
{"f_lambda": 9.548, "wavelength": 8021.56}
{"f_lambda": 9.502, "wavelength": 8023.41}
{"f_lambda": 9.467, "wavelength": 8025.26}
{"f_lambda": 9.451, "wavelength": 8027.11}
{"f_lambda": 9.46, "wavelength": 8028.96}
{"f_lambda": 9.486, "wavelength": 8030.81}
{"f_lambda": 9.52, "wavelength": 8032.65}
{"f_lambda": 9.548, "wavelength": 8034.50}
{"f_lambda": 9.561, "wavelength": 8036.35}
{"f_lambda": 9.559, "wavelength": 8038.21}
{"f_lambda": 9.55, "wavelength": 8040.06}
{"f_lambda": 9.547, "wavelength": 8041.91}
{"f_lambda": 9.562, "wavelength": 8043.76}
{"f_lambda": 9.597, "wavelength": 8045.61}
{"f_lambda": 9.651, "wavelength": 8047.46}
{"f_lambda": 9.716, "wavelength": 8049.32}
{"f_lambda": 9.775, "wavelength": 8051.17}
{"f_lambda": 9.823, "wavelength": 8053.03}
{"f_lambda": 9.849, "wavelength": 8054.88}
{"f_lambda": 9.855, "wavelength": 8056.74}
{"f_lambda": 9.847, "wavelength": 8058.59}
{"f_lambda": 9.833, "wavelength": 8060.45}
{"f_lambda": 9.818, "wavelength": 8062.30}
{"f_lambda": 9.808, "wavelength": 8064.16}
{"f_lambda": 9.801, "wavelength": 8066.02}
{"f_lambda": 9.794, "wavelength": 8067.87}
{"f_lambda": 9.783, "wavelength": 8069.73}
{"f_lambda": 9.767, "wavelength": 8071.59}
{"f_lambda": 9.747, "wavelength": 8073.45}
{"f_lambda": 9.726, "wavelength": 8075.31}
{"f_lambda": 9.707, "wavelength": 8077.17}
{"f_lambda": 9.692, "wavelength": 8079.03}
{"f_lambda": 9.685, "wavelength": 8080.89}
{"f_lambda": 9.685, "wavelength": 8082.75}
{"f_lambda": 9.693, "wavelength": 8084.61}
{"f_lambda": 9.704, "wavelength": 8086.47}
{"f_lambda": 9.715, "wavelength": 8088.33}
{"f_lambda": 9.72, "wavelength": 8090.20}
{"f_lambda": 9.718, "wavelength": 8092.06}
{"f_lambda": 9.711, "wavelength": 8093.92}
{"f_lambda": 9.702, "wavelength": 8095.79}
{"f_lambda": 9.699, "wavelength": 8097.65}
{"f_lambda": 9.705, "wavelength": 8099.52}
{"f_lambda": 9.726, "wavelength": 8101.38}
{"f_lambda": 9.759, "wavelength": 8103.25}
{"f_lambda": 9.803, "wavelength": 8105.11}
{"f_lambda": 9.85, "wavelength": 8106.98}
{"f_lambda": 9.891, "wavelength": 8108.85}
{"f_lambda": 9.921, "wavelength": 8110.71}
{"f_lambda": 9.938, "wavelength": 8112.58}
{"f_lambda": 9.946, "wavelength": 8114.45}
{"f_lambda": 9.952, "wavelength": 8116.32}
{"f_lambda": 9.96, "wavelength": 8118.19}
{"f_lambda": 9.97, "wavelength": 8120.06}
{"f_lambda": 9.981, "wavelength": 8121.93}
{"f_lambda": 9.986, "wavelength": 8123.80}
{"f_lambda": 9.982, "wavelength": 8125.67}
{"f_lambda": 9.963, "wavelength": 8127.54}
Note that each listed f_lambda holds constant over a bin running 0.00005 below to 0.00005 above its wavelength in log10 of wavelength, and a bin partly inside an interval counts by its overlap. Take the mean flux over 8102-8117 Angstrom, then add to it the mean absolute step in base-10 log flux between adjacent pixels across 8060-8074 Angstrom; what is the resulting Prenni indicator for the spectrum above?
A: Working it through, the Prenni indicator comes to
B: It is 9.88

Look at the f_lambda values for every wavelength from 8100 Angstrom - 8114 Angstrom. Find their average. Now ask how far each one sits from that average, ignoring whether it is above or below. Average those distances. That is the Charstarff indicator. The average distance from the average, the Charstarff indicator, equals 0.067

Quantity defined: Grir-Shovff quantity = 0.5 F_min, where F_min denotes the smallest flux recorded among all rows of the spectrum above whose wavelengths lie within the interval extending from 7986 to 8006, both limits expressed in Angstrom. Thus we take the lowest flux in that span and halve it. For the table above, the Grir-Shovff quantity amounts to 4.74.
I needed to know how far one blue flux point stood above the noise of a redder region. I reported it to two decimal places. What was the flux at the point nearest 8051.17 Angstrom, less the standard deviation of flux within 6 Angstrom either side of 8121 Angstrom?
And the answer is 9.76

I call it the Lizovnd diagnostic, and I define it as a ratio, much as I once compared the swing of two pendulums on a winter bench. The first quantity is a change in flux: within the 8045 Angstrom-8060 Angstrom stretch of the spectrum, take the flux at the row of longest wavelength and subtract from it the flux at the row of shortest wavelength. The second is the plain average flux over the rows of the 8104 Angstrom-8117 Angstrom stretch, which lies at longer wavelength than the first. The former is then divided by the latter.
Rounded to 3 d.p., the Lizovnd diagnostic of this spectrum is 0.025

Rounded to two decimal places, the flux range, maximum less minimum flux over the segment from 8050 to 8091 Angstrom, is 0.17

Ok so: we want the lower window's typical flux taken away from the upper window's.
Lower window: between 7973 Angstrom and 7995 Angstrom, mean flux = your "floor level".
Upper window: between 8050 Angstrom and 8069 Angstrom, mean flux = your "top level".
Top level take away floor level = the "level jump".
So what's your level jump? 0.25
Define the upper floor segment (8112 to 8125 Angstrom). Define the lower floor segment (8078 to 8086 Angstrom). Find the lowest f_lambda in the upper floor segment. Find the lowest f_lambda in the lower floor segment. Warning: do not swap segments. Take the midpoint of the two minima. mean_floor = 9.81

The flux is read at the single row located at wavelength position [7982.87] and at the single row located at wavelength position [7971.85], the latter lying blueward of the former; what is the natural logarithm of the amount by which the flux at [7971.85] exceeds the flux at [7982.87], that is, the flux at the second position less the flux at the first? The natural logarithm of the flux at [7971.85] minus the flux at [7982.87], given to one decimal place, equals -3.3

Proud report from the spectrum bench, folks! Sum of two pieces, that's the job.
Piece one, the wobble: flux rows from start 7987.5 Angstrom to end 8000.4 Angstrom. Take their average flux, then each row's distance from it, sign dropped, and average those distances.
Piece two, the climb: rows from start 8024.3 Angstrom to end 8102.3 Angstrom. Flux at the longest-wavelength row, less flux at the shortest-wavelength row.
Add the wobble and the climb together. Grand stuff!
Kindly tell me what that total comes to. 0.30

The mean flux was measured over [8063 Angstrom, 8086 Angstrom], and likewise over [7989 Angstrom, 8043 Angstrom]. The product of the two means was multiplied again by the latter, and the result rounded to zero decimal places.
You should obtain 893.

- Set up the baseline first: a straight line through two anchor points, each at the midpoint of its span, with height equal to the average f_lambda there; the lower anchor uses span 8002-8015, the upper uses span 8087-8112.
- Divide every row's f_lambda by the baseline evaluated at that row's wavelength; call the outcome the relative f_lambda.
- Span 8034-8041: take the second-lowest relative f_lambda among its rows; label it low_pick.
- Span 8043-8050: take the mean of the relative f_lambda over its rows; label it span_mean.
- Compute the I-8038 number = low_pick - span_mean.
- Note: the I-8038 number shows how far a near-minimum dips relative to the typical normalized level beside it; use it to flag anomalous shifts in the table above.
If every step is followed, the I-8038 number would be -0.007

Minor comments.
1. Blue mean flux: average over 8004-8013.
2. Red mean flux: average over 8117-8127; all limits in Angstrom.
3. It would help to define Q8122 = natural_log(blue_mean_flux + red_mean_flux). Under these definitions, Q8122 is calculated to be 2.979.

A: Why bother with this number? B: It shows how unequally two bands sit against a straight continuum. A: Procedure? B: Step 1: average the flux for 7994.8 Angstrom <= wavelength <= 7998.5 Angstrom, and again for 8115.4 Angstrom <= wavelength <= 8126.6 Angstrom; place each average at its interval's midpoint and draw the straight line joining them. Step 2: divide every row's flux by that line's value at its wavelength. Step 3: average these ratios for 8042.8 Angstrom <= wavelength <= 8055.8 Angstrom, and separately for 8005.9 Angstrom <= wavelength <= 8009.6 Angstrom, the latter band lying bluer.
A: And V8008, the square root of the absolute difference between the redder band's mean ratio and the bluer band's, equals 0.11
